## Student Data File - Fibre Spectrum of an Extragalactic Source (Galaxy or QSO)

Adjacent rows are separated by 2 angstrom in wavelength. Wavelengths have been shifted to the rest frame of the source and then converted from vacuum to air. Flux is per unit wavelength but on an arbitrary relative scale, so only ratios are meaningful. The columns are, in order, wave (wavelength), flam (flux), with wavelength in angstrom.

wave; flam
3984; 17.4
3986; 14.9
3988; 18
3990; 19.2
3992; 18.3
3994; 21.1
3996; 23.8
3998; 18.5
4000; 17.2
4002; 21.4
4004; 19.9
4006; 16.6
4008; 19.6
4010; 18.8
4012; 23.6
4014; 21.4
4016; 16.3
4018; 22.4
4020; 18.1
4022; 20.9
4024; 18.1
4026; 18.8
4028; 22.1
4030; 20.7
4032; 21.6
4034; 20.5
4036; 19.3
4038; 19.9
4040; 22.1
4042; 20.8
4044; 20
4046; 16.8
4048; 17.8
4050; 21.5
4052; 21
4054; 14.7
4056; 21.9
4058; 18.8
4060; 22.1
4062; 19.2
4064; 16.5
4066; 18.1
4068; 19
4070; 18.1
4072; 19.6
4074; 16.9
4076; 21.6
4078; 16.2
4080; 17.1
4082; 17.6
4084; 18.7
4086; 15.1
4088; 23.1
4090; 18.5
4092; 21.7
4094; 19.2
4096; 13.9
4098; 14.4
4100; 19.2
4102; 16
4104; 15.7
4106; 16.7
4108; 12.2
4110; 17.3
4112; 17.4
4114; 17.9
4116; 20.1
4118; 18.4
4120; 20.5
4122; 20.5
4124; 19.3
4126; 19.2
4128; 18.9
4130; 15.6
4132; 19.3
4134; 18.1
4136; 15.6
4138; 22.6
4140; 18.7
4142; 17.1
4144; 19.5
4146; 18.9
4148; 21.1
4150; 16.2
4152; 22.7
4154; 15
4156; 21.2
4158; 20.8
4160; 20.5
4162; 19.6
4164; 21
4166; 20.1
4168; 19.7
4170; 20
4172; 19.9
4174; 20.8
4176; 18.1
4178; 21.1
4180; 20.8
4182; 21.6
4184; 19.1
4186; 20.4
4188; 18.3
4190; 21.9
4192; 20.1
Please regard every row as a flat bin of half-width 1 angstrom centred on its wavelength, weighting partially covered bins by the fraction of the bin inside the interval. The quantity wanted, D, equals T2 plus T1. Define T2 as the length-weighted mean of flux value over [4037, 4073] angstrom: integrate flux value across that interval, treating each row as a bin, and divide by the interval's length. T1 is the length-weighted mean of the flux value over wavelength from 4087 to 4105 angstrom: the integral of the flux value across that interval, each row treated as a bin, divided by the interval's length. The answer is 37.3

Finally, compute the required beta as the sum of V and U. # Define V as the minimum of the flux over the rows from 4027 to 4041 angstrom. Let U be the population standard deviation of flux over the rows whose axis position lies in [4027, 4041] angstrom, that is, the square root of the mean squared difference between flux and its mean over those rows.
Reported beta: 20.3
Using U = 1.0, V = 19.3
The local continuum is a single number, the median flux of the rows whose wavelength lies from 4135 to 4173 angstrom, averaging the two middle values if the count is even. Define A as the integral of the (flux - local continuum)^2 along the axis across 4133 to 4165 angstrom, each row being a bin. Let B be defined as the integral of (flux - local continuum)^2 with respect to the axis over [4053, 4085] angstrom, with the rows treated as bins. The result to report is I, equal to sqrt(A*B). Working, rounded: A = 181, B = 193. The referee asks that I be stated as 187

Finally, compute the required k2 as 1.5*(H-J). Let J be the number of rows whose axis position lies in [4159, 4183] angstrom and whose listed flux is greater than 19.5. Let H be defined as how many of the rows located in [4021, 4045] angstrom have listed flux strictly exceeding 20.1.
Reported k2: -6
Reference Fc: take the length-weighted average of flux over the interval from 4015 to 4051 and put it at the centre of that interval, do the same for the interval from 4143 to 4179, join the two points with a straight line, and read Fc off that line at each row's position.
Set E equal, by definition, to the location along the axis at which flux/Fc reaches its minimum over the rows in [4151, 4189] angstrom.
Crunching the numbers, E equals 4154 angstrom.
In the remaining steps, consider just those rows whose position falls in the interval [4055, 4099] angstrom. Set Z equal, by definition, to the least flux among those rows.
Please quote 13.9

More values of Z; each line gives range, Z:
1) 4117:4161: 15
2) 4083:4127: 12.2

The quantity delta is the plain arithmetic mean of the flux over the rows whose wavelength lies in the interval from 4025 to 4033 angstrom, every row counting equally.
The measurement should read 20.8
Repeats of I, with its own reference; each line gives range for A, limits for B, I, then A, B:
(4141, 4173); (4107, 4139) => 176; 120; 258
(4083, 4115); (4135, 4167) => 281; 453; 175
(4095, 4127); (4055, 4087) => 265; 380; 185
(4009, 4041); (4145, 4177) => 115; 118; 113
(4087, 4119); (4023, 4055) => 229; 409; 128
